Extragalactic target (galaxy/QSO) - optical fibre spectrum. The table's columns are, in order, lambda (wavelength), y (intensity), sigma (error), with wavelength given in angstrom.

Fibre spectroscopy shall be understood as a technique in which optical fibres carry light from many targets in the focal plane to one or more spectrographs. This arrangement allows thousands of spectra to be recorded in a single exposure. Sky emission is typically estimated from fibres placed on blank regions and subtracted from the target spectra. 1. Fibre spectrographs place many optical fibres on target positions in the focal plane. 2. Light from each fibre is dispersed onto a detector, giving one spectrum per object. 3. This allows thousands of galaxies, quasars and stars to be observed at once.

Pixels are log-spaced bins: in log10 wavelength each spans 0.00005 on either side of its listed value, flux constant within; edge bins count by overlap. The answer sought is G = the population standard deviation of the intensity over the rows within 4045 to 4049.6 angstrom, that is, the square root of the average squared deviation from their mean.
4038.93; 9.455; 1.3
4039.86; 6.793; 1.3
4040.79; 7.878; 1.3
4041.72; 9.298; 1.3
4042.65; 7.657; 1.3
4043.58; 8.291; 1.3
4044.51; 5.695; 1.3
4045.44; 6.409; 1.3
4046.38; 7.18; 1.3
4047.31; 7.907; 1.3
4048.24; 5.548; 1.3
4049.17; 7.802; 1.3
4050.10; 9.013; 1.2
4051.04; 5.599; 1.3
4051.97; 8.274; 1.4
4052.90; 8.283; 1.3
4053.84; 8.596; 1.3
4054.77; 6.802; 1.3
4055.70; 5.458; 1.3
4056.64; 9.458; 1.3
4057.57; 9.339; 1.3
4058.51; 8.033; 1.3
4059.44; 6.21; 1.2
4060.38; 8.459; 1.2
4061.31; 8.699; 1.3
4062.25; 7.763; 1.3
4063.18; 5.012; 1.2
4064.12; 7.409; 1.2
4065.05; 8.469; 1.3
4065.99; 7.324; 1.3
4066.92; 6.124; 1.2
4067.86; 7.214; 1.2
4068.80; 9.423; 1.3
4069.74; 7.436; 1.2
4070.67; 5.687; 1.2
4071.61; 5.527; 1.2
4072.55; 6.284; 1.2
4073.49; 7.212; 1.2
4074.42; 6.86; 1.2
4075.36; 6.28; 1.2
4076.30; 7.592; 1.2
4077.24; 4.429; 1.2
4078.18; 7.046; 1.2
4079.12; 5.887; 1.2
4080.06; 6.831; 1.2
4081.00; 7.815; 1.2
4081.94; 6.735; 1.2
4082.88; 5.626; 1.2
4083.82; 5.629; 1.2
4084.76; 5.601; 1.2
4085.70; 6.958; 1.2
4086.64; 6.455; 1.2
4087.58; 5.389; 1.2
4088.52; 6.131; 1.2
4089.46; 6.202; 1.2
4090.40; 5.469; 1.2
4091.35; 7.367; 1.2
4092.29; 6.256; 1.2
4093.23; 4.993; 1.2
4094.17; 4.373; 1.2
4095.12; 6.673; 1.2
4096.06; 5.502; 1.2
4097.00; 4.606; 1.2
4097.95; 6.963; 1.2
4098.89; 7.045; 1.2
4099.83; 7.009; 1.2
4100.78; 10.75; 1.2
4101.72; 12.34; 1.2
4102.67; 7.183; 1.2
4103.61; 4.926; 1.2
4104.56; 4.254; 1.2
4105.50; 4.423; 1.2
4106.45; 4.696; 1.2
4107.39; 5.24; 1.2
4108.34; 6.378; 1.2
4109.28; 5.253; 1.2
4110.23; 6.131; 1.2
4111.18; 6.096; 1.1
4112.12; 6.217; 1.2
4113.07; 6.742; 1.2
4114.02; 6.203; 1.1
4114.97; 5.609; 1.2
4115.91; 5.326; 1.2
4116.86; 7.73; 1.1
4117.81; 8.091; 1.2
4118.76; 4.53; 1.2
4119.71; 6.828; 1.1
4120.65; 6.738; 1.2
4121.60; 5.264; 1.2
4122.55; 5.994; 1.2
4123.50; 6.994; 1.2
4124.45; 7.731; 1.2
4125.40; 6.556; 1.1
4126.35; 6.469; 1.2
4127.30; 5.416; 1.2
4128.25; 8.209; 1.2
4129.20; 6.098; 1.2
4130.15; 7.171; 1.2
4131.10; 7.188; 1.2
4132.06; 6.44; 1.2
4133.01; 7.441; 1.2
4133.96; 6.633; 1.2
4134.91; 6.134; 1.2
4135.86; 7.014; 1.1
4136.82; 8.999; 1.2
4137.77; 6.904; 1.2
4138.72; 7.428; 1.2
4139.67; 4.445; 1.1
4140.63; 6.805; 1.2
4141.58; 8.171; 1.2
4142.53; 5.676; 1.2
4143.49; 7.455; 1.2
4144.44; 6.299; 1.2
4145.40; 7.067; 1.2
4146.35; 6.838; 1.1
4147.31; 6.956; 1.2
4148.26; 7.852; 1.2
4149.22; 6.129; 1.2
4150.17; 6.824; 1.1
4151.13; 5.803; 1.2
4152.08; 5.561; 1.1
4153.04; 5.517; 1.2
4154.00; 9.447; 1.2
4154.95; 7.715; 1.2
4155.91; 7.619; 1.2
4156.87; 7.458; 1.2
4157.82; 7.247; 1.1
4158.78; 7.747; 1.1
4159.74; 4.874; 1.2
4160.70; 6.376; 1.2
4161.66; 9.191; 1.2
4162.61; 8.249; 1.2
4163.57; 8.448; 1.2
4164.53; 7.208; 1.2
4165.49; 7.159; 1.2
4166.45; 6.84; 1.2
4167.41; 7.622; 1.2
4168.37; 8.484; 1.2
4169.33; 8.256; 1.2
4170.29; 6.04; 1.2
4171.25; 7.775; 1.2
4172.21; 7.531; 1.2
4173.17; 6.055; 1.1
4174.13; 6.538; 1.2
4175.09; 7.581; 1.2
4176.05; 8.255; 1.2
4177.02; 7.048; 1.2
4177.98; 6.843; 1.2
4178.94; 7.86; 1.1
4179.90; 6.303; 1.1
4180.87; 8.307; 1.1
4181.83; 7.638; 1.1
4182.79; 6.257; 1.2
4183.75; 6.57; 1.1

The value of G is 0.89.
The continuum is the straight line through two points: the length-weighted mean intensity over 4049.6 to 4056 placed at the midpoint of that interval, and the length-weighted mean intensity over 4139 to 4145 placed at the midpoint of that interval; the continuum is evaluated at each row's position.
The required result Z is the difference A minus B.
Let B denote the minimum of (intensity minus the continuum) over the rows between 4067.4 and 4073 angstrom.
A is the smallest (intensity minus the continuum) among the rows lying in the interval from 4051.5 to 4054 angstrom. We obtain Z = 2.5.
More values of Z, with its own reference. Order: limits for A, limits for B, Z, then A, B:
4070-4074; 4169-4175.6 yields -1.6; -1.8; -0.2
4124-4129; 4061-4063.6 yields 1.1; -1.3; -2.4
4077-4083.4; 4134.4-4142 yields -0.7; -2.8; -2.1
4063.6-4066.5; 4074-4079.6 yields 2.8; 0.0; -2.8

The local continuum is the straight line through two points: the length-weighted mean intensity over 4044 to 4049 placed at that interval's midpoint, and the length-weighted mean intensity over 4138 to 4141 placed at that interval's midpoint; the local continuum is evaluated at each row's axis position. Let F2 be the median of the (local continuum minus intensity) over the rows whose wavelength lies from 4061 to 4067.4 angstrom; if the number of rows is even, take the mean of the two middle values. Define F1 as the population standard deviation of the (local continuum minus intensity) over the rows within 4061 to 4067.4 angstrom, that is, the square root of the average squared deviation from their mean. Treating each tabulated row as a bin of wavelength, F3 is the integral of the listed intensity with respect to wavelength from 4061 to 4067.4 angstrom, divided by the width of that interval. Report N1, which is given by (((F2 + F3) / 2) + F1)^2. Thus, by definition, 19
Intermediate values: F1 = 1.2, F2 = -0.8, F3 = 7.2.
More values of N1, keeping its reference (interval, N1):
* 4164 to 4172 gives 15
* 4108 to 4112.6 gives 12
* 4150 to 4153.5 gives 14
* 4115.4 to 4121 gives 19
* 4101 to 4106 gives 52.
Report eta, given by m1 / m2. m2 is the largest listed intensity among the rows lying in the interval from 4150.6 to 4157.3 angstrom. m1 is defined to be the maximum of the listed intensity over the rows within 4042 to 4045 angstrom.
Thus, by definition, 0.88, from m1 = 8.291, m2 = 9.447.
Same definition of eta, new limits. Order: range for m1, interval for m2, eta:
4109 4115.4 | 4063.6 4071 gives 0.72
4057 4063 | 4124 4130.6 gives 1.14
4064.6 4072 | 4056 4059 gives 1.00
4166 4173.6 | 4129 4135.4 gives 1.14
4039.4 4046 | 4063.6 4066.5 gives 1.10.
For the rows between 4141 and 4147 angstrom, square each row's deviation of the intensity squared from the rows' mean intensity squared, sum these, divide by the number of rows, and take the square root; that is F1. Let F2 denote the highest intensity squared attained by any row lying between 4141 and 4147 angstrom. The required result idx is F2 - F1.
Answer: 56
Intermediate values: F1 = 11.0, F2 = 67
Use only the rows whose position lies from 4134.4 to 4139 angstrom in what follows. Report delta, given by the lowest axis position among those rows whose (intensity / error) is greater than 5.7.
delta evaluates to 4135.86 angstrom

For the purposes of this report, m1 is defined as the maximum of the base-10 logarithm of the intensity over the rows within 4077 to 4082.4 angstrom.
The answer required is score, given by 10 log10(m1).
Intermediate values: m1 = 0.893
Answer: -0.49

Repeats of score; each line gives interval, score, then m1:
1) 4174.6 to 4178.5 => -0.38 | 0.917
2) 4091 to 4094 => -0.62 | 0.867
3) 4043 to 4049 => -0.37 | 0.919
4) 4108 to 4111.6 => -0.94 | 0.805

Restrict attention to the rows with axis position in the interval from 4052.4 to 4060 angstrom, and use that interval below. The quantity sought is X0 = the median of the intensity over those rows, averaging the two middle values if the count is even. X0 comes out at 8.2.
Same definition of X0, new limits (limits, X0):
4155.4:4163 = 7.5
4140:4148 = 6.9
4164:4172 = 7.4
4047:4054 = 8.1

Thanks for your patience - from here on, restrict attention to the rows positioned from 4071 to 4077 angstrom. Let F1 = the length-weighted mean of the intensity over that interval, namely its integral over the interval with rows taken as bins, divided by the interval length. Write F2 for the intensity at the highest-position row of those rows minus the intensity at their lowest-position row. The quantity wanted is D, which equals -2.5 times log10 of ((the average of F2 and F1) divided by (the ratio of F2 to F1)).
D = -2.8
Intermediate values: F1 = 6.5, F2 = 2.1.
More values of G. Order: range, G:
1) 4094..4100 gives 1.09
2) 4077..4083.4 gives 1.03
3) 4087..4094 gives 0.72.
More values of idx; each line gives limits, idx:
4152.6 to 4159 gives 73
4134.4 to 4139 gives 66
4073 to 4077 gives 51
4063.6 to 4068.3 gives 61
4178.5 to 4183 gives 57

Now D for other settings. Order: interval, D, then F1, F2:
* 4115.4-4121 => -3.2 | 6.5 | 1.4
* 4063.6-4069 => -3.1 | 7.5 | 2.0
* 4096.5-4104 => -4.9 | 7.6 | 0.3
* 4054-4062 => -3.3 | 7.8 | 1.9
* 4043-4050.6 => -4.0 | 7.2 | 0.7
